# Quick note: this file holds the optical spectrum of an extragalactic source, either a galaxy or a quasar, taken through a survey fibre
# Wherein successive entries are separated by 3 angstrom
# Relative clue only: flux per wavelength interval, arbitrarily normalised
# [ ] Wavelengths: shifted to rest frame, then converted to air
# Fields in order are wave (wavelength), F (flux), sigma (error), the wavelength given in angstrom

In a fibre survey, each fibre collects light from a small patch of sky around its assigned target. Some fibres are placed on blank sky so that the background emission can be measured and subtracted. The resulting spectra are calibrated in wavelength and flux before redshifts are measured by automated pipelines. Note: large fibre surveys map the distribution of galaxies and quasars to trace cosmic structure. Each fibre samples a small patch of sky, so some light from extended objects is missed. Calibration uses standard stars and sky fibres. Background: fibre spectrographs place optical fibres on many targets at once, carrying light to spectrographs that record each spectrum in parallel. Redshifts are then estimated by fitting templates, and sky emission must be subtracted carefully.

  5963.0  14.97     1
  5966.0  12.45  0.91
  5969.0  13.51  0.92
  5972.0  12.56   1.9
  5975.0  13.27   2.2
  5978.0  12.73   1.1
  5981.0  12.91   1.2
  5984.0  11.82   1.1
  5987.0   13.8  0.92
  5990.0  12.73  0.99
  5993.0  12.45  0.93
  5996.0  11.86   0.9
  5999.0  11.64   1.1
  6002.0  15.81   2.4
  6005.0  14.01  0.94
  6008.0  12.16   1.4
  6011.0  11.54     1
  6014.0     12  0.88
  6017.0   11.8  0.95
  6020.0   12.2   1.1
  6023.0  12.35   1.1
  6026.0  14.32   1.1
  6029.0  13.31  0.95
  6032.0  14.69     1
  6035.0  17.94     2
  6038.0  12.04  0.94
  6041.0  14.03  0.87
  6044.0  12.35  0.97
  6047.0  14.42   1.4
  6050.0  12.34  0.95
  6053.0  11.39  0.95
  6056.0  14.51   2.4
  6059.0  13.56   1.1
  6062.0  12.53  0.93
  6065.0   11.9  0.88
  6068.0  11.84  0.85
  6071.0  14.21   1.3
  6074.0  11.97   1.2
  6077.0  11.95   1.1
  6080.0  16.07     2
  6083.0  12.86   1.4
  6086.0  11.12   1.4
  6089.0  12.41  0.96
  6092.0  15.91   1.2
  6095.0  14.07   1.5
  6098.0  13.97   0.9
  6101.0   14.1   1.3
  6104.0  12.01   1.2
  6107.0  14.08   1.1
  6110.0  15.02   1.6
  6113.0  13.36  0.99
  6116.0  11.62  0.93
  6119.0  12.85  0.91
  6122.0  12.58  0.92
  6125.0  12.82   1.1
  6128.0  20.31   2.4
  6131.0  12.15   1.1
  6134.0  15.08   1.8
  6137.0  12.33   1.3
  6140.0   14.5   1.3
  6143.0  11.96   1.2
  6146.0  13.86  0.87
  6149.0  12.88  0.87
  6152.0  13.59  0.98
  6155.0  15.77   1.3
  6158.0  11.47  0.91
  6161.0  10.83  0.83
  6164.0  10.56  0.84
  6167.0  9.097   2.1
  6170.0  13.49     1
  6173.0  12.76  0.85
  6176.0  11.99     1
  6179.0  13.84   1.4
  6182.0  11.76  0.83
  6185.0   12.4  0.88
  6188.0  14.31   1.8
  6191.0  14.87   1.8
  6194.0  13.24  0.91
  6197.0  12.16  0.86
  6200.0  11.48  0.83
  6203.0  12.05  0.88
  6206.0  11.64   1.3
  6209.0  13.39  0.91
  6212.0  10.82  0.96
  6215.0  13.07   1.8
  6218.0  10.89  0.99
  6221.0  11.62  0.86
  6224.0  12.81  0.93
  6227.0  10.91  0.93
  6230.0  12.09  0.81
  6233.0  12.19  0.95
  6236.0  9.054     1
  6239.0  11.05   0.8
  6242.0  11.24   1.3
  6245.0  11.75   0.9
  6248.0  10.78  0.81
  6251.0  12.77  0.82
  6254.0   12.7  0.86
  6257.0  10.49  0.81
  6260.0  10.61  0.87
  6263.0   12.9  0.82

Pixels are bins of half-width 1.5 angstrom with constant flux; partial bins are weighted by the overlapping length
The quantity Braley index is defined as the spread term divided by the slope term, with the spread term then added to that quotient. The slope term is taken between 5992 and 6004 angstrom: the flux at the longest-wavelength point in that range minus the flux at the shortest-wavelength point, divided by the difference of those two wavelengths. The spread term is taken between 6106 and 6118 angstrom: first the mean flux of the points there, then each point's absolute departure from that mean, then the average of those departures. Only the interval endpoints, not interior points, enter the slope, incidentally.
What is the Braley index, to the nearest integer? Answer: 4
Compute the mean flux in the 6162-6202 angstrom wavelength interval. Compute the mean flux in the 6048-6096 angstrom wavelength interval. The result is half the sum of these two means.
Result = 12.7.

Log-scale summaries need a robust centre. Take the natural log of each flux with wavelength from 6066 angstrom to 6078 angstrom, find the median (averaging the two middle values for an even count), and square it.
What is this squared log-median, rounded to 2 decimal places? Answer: 6.16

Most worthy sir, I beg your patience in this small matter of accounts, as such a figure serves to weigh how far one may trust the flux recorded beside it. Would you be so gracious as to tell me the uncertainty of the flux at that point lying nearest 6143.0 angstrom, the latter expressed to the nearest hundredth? 1.20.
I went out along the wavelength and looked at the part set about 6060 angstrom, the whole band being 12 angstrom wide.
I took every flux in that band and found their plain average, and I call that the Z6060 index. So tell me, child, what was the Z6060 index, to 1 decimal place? 13.1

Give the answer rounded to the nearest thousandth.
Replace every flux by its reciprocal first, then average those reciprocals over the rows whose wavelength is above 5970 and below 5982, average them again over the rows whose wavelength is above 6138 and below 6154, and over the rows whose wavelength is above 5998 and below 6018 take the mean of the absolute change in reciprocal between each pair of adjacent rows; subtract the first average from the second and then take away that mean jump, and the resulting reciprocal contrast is -0.011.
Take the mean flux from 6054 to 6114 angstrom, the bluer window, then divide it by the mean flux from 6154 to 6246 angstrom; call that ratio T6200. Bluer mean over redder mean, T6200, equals 1.107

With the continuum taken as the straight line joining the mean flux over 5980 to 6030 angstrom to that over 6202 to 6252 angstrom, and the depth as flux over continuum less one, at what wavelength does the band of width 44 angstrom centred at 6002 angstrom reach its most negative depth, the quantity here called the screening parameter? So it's 6011.0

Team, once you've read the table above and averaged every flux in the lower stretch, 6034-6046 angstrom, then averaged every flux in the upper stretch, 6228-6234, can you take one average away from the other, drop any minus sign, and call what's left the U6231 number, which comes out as 1.9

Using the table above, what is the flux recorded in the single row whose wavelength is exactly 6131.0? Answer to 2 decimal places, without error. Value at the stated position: 12.15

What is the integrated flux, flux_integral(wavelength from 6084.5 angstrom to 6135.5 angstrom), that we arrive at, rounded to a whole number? 700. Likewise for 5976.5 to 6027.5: 648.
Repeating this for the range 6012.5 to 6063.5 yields 677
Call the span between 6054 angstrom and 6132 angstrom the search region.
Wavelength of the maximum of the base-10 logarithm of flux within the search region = 6128.0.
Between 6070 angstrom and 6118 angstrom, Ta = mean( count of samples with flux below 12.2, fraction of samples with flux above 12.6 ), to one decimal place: 2.8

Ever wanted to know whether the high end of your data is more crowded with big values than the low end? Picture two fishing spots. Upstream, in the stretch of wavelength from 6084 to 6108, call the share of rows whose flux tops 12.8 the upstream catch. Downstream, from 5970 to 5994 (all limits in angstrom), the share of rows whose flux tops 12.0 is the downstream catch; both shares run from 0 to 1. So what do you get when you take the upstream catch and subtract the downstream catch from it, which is -0.25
